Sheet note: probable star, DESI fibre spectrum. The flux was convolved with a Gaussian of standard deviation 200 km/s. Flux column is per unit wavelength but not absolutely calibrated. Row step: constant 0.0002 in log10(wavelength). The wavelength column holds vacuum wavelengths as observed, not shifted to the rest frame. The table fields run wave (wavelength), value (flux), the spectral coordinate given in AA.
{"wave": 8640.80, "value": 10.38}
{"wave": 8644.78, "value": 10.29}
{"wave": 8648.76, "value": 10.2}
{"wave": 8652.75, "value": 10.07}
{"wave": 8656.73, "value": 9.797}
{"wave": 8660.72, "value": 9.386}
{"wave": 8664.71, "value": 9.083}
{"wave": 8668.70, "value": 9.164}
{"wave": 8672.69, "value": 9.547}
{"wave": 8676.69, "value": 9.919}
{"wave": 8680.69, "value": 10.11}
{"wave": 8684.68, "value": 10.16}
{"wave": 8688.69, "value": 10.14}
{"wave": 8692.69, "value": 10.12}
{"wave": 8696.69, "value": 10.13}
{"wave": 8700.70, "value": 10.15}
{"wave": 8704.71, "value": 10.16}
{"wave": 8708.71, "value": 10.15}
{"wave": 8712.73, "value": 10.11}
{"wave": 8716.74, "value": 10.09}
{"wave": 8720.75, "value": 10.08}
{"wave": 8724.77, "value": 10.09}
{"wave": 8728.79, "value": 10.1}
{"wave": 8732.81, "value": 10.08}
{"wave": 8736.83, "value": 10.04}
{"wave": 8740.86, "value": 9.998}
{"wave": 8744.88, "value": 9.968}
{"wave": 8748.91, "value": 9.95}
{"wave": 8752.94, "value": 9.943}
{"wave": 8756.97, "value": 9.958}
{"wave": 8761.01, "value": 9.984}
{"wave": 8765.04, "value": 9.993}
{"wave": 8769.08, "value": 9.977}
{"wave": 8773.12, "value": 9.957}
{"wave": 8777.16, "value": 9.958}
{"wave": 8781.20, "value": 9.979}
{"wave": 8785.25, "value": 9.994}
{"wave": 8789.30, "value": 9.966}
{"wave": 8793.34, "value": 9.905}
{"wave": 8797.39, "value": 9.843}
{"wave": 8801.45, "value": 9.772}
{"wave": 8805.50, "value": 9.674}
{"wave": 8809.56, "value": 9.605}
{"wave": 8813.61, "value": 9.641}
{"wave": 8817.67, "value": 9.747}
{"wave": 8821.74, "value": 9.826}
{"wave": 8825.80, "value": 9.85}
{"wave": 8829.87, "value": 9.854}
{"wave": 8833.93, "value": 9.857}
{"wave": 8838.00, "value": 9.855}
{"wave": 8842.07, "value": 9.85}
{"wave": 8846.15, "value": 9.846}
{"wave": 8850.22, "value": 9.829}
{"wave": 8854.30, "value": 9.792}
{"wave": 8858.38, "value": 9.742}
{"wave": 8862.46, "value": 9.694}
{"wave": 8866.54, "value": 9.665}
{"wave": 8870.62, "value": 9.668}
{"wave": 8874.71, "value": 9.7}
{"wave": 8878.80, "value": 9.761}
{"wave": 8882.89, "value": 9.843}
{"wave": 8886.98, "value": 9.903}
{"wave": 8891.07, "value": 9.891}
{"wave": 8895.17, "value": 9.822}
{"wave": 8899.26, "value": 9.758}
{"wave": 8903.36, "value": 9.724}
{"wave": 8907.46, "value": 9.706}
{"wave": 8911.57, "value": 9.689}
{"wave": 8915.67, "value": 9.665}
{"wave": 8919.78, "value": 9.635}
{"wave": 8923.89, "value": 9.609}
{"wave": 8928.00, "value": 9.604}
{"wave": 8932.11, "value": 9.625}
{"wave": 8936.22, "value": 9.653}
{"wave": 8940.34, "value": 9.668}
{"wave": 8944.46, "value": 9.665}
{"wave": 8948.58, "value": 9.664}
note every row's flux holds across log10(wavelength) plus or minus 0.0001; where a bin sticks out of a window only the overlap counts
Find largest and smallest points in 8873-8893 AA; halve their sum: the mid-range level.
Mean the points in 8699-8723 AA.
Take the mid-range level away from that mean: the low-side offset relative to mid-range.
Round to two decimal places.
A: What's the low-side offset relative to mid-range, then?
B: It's 0.32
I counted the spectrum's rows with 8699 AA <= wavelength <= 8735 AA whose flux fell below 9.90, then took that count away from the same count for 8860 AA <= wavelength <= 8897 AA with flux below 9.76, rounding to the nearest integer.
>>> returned 4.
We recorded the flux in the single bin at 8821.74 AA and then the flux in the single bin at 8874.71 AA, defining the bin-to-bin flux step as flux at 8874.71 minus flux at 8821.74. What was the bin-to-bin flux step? -0.13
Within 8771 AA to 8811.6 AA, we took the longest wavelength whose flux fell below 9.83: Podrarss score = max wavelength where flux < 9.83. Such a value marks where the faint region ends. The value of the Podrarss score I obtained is 8809.56 AA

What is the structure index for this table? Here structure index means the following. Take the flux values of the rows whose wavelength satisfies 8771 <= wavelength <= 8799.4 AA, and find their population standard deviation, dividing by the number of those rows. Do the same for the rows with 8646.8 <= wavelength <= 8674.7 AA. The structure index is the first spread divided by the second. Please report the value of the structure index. 0.12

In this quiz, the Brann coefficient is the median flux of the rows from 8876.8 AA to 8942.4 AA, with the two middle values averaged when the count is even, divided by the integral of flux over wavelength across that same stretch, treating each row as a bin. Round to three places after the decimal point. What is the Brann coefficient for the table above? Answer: 0.015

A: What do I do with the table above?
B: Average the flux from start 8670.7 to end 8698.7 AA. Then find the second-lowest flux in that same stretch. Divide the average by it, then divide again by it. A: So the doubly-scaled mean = 0.102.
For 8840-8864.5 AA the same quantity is 0.103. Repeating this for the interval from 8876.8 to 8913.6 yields 0.104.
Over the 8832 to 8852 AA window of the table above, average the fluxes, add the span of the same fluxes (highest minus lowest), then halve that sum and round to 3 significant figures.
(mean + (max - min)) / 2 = 4.94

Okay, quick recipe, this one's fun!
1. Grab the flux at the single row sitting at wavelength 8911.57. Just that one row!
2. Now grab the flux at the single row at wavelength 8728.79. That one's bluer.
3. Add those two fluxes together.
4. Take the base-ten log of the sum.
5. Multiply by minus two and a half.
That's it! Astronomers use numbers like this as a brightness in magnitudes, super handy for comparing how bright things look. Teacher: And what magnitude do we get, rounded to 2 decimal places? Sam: -3.24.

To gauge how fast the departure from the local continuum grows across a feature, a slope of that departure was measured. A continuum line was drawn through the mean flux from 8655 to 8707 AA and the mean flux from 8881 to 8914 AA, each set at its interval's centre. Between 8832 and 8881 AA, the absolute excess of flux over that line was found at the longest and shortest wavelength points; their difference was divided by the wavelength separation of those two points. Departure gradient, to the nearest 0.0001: -0.0004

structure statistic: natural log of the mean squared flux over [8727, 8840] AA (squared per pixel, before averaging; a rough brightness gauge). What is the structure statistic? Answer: 4.59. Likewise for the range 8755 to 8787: 4.60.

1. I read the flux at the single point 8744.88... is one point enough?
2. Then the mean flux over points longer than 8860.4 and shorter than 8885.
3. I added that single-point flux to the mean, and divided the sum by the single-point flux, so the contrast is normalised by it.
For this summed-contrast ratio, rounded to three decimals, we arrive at 1.975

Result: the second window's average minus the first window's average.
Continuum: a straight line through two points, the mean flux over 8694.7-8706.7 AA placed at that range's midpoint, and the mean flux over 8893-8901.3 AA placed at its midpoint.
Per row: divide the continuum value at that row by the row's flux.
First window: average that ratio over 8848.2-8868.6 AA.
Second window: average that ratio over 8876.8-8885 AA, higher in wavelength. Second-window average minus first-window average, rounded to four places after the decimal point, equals -0.0101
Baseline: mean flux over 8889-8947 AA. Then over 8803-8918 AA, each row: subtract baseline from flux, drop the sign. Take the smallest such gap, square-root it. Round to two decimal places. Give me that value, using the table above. 0.01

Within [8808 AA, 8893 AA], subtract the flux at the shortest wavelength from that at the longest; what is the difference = 0.29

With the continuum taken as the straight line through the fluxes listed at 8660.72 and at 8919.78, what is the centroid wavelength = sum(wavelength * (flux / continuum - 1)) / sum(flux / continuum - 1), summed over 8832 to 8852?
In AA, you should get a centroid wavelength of 8841.8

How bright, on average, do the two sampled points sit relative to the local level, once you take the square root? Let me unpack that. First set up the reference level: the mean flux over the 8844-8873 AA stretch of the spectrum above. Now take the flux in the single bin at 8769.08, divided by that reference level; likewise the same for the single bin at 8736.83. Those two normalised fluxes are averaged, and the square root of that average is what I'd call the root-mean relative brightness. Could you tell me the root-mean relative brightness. 1.01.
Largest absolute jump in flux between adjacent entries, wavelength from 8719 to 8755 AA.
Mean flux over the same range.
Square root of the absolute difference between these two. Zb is 3.16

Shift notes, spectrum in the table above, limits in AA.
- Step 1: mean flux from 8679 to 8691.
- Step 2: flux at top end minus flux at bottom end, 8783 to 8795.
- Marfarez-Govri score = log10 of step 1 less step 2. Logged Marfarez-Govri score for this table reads 1.01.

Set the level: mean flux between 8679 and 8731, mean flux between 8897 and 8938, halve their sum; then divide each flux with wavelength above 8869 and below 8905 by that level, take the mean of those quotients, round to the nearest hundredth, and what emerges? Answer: 0.99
